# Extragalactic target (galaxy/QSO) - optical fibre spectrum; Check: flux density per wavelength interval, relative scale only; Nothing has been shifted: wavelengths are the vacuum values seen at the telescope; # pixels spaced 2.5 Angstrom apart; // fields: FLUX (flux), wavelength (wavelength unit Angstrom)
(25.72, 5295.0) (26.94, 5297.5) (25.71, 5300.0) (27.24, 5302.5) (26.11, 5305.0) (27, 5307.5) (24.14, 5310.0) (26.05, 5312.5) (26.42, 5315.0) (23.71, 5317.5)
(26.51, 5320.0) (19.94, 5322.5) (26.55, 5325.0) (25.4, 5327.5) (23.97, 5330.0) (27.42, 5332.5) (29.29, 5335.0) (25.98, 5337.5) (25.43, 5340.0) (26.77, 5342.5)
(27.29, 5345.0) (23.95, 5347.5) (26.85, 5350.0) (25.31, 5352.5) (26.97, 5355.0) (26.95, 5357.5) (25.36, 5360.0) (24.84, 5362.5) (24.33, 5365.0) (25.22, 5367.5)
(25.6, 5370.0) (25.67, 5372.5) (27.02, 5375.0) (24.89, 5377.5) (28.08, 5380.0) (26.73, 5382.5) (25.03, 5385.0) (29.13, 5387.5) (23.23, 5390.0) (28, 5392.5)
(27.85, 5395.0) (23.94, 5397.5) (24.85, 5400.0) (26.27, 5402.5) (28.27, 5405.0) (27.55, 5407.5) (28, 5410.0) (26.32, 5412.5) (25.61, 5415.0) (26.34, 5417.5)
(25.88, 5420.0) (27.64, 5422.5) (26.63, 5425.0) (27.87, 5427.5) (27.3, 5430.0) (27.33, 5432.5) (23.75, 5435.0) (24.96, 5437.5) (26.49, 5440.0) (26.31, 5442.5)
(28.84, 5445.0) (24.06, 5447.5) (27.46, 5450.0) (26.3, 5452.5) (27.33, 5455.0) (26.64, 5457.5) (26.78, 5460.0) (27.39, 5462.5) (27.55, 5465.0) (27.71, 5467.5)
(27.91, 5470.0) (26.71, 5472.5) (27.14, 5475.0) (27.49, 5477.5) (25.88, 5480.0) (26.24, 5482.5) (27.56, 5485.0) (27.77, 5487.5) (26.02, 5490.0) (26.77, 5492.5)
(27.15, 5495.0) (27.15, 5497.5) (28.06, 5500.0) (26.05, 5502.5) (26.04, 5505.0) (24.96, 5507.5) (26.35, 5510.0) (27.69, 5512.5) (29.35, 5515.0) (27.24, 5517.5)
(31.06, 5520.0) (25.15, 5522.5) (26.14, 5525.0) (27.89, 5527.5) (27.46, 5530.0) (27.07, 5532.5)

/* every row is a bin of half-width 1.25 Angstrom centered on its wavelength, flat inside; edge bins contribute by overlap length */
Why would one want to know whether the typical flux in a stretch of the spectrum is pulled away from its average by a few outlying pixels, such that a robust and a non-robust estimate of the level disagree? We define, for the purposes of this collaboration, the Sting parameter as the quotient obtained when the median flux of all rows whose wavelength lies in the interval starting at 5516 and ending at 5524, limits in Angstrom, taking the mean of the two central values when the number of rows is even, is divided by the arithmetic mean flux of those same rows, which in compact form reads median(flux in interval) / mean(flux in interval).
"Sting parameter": 0.979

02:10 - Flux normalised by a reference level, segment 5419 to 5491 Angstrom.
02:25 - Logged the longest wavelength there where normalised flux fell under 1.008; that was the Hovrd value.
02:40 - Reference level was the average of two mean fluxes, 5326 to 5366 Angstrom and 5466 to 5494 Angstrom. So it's 5490.0 Angstrom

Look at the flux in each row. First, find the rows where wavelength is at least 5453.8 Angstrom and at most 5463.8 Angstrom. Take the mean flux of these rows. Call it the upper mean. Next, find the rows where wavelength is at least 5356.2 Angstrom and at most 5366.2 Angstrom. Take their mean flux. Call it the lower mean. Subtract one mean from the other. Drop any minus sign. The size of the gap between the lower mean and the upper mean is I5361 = 1.7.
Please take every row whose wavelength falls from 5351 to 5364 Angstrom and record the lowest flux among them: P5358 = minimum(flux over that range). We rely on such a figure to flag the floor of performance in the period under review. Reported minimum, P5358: 24.84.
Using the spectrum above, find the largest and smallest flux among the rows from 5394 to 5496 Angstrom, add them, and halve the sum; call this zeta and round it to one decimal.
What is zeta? 26.3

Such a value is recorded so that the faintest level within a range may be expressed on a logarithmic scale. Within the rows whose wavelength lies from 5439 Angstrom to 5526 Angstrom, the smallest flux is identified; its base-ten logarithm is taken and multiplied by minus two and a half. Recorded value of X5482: -3.453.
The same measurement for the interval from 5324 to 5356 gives -3.448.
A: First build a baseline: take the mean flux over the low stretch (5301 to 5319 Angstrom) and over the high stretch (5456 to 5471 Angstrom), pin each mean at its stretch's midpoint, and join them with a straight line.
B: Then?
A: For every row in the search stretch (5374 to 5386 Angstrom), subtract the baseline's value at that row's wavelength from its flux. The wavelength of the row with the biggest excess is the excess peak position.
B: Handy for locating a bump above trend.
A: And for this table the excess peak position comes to 5380.0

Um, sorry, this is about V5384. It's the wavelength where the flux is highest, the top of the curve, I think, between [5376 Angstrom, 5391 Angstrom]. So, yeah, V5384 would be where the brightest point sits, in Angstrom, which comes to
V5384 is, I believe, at 5387.5 Angstrom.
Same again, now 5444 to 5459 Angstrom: 5445.0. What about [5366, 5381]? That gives 5380.0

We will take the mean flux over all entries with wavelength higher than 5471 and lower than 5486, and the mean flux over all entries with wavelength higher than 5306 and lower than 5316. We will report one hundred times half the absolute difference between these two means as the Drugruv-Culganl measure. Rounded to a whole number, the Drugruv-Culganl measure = 47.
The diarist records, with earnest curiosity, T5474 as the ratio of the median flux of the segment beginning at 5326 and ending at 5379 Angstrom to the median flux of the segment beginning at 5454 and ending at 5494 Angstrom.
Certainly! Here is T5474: 0.940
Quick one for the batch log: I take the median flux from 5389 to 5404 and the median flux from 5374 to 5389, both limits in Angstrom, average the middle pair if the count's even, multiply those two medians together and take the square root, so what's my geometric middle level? 26.2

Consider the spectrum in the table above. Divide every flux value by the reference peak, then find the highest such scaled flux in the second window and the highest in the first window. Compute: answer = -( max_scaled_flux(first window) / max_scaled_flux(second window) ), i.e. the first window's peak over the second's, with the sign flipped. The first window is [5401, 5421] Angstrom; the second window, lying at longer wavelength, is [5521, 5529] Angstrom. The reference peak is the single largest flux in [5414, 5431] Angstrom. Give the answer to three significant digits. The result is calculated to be -1.01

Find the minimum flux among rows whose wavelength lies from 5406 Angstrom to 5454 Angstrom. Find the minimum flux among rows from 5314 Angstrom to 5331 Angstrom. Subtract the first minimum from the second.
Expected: -4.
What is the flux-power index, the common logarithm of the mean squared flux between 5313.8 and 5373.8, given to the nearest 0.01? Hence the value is 2.82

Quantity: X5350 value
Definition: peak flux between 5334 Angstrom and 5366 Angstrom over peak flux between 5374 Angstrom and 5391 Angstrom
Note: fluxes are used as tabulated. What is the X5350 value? 1.01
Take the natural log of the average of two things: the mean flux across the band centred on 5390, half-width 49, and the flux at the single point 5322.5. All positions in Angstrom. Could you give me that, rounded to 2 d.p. 3.14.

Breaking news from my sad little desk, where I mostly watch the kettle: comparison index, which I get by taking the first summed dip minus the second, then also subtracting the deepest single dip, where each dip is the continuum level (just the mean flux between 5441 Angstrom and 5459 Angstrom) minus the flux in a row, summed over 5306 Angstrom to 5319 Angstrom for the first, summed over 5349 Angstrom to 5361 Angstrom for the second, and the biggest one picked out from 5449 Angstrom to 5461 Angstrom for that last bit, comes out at 3.7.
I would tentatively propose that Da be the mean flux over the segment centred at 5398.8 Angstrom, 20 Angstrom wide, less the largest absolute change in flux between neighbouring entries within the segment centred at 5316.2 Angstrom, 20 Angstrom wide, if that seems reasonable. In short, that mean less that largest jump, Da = 19.6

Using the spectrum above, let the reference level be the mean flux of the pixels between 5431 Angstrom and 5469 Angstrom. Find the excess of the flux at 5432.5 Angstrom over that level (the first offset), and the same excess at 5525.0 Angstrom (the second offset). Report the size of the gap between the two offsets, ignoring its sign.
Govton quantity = 1.2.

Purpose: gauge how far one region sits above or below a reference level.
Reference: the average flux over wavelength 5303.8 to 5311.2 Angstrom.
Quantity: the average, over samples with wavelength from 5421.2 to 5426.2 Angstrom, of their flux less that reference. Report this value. 1.4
